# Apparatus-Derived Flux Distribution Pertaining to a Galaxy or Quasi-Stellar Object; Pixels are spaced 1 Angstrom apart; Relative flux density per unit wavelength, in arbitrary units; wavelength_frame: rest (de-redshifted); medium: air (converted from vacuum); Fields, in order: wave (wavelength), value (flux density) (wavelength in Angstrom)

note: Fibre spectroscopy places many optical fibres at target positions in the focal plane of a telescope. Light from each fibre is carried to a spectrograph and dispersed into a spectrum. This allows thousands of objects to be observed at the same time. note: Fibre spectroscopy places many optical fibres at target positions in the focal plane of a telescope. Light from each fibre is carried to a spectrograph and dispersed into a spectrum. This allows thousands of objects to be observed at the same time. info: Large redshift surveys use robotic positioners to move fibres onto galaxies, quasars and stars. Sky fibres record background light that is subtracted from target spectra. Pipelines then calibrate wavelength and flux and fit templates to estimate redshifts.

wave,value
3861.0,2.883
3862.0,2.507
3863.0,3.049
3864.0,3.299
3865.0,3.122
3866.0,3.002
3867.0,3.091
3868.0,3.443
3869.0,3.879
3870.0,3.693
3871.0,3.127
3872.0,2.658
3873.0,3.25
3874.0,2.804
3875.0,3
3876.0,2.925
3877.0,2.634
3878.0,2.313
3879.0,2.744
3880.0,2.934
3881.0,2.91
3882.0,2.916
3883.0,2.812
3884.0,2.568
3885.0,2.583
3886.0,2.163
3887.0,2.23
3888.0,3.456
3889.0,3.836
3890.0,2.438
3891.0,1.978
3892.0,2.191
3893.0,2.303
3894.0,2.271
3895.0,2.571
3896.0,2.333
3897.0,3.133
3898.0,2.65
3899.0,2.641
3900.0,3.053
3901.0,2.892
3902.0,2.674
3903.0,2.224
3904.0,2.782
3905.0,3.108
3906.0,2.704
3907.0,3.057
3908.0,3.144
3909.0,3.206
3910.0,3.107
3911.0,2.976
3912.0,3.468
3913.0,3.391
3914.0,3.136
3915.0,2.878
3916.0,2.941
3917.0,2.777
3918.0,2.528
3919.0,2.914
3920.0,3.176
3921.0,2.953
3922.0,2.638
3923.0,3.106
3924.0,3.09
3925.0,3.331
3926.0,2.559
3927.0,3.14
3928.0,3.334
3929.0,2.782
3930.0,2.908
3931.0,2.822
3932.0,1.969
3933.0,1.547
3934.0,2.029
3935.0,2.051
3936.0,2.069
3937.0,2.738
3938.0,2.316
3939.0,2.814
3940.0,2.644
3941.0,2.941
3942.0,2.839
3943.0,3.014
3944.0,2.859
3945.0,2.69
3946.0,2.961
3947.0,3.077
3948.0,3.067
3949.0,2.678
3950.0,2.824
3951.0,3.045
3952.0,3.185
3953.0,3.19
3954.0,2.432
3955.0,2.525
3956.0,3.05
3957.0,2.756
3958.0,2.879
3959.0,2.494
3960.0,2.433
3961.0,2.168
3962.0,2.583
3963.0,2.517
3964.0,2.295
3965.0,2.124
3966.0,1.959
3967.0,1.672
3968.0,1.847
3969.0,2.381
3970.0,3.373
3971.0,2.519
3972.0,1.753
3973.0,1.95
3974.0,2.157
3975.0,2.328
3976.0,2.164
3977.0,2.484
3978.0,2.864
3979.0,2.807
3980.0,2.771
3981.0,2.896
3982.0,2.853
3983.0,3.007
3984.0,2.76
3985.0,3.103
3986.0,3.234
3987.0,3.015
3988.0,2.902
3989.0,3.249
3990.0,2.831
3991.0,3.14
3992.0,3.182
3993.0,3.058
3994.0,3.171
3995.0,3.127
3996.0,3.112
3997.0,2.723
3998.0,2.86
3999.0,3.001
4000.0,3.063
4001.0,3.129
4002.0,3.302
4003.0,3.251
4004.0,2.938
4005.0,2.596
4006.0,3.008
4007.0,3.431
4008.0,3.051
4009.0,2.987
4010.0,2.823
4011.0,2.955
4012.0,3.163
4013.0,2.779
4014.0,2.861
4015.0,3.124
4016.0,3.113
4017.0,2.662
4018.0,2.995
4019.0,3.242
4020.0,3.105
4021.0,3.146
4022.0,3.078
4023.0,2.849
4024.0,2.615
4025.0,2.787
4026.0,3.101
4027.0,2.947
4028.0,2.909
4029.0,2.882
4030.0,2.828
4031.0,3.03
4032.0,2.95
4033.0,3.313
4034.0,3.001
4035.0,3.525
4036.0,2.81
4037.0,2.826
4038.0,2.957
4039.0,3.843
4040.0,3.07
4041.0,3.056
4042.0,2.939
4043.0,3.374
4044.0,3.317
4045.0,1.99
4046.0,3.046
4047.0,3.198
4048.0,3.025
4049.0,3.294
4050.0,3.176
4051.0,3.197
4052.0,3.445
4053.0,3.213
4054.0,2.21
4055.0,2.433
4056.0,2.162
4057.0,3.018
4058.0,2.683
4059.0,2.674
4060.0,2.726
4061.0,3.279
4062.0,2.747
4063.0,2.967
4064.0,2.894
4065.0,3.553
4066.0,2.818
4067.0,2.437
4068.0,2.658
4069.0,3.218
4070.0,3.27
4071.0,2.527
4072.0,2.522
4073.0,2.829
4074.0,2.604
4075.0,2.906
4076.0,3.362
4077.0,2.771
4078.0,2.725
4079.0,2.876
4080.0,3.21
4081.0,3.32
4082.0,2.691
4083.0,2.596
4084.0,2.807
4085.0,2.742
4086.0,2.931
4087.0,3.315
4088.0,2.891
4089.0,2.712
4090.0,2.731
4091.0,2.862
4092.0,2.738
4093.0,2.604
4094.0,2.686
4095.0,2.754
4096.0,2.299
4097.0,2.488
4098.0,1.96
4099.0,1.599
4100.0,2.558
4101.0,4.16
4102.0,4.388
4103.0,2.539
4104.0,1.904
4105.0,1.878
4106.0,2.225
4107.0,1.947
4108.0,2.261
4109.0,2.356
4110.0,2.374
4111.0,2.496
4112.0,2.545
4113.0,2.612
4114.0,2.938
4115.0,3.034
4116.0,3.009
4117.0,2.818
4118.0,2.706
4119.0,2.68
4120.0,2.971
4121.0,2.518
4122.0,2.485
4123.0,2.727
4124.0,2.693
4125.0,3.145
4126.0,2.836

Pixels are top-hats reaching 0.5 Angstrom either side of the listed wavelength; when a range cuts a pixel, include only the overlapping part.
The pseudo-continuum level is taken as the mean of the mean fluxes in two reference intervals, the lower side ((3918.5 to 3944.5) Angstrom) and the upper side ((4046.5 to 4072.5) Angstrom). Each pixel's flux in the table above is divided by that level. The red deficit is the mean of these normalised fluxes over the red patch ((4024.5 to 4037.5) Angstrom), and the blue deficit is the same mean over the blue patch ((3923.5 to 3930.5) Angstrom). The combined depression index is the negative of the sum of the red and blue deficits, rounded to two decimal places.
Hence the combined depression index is -2.14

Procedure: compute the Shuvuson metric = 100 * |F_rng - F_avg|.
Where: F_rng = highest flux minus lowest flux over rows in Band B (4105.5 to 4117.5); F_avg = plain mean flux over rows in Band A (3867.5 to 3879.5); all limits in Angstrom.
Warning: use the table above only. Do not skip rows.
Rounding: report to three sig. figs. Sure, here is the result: 195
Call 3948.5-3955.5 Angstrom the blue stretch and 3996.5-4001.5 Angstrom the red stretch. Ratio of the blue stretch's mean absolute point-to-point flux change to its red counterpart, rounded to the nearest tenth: 2.2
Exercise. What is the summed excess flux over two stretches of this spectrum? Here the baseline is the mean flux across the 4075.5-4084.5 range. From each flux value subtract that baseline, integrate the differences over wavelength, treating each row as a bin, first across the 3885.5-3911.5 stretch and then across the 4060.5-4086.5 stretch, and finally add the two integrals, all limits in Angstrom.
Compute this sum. -6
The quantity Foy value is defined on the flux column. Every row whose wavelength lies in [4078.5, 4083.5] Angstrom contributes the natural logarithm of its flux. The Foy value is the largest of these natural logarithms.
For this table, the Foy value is 1.20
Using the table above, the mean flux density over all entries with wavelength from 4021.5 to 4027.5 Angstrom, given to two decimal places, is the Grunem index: 2.90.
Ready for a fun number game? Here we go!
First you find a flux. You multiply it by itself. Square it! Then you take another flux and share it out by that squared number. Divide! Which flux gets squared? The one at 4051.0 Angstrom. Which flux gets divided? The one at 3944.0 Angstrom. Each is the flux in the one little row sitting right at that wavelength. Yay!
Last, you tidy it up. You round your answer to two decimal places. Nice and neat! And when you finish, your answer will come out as 0.28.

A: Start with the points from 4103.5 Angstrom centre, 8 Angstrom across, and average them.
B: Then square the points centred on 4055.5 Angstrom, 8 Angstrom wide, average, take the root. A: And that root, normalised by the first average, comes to 1.02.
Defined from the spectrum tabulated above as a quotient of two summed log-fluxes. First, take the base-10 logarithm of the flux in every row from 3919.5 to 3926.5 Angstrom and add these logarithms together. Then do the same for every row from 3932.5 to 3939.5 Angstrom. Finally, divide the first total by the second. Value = 1.39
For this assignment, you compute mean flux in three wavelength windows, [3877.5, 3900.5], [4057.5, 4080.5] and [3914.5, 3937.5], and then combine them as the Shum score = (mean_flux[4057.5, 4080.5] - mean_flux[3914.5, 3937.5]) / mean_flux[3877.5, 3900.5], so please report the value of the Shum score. 0.07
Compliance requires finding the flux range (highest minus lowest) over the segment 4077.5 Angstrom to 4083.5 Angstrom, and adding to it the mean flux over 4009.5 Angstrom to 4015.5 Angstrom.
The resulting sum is 3.67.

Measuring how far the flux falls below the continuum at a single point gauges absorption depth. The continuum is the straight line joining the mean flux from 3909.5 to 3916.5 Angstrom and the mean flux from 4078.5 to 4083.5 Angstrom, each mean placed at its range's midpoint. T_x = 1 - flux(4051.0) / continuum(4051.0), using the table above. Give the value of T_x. -0.08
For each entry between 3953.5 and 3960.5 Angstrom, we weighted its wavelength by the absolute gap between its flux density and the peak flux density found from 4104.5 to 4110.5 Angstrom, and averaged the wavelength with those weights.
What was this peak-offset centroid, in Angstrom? 3956.9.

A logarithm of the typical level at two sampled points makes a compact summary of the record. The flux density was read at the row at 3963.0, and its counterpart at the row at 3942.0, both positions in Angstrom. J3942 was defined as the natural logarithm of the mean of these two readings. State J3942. 0.99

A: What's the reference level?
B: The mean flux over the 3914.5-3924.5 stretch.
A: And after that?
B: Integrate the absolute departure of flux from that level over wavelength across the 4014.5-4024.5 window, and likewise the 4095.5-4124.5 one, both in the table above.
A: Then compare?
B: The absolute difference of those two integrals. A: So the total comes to 13.1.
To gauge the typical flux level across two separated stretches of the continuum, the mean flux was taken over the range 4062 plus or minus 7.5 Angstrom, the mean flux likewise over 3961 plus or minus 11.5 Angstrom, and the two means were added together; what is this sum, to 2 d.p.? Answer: 5.34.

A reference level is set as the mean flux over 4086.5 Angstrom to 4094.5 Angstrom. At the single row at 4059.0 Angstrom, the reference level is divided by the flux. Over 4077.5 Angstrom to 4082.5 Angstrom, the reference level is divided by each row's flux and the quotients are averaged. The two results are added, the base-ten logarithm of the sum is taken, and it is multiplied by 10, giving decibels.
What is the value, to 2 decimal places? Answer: 3.03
